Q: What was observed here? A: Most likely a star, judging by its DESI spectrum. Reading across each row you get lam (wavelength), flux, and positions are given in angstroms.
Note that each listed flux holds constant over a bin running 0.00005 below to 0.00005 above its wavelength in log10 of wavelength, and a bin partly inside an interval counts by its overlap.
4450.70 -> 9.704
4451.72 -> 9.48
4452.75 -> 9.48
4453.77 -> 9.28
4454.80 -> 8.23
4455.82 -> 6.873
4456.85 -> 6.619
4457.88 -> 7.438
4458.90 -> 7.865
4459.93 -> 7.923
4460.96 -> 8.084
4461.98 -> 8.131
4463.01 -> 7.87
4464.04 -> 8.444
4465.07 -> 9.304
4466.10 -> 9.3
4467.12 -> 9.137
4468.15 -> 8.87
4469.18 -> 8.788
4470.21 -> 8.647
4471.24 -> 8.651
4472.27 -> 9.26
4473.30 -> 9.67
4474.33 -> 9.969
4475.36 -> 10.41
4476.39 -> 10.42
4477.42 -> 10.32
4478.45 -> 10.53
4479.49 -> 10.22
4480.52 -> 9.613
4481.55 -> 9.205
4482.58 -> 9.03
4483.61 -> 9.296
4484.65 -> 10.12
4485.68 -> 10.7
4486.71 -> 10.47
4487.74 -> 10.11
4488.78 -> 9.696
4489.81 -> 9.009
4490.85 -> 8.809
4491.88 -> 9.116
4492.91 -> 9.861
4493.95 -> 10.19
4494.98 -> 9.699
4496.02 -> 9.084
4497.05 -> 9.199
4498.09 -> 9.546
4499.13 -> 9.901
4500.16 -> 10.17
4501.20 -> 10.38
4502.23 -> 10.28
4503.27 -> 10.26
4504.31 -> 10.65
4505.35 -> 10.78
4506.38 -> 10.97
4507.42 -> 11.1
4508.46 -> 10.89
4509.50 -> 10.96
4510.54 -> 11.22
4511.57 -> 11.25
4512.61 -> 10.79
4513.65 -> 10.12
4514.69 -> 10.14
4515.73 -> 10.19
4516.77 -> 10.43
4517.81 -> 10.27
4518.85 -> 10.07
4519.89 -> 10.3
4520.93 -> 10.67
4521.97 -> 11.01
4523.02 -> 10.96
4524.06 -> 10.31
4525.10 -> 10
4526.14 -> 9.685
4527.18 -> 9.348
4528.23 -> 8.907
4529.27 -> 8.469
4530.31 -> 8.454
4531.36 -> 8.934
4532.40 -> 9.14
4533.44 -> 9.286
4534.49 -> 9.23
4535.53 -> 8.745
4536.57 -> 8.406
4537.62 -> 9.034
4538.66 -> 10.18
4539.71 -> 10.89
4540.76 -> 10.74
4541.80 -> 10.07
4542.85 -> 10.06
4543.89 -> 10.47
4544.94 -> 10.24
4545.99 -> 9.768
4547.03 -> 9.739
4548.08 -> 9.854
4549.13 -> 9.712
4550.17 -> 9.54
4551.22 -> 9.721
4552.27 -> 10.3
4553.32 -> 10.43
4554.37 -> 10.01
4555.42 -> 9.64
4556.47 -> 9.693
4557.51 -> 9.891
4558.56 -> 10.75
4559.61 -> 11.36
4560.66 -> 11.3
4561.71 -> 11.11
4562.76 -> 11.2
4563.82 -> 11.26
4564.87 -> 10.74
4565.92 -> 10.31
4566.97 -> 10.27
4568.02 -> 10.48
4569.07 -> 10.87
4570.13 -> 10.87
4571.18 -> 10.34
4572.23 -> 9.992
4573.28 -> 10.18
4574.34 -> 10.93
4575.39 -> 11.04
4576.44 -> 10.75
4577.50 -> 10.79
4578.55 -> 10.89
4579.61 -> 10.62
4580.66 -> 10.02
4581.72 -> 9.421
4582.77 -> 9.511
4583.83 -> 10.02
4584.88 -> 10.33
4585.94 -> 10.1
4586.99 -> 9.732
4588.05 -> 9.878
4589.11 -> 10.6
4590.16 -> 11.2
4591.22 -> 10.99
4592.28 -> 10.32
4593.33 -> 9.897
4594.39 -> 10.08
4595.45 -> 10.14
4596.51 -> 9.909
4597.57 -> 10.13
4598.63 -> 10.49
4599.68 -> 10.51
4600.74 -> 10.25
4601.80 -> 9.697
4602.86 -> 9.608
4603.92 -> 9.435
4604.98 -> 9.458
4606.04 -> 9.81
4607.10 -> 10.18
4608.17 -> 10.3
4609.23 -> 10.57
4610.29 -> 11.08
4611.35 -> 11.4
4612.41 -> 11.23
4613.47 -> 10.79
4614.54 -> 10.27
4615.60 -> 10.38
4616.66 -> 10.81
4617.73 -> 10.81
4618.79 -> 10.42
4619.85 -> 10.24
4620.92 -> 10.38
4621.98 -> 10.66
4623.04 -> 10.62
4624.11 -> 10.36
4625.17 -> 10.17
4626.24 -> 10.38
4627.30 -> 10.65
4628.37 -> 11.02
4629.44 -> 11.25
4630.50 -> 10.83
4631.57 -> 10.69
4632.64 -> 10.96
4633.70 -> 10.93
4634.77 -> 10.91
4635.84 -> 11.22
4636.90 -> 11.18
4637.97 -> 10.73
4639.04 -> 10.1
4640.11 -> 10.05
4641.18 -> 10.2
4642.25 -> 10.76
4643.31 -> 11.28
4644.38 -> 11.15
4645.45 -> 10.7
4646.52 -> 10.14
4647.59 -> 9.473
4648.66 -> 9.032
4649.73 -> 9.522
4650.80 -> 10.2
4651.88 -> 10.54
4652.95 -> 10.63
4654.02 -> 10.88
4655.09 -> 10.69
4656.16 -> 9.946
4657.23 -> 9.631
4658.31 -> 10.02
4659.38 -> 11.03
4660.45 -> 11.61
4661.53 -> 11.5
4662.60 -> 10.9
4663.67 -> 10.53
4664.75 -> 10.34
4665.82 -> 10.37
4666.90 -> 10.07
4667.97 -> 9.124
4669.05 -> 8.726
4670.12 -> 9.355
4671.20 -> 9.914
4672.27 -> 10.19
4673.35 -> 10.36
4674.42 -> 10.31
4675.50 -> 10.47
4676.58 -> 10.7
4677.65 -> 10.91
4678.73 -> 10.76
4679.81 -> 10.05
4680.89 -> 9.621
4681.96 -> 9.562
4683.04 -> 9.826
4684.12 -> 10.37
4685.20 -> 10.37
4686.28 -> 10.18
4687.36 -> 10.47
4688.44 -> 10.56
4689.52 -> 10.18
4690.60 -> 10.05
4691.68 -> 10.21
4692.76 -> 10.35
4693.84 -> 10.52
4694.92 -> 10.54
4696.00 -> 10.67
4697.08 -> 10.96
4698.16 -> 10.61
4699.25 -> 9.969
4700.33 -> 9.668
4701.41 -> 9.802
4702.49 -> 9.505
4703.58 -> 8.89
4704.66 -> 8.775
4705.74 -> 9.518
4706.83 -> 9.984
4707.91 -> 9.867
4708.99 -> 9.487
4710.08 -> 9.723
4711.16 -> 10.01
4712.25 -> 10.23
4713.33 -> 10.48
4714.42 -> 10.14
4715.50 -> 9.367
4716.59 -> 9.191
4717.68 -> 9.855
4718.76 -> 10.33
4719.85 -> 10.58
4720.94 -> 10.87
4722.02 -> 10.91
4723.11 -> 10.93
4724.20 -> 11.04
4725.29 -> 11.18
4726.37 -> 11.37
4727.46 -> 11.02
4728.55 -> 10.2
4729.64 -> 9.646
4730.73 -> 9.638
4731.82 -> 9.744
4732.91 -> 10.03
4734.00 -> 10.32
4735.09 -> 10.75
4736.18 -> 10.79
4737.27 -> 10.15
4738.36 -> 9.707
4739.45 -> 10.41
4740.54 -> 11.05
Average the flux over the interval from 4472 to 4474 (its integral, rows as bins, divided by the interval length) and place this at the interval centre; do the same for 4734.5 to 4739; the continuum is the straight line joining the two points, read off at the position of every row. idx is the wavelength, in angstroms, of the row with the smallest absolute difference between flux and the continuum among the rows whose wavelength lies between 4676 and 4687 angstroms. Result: 4686.28 angstroms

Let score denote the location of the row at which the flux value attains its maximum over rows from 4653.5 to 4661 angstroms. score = 4660.45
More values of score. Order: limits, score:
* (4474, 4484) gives 4478.45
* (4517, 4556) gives 4521.97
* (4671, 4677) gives 4676.58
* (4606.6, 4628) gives 4611.35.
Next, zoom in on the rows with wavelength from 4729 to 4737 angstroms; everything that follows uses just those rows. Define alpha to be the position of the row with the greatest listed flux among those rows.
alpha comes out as 4736.18 angstroms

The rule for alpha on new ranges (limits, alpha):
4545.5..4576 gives 4559.61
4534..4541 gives 4539.71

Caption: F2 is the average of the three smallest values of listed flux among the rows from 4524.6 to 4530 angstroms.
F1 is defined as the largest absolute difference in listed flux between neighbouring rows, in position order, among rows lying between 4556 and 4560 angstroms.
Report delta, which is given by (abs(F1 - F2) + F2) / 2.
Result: 8.5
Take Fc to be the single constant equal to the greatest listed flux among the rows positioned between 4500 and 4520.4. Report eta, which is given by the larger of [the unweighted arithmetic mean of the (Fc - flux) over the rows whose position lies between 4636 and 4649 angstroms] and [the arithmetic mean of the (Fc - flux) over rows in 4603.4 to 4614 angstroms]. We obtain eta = 0.85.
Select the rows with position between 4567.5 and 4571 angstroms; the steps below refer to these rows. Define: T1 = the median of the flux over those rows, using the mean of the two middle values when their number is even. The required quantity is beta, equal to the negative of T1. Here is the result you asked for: -10.9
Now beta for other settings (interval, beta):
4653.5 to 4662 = -10.8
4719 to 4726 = -10.9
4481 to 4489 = -9.9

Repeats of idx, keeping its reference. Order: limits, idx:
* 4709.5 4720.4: 4718.76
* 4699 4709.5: 4699.25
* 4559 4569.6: 4566.97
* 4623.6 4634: 4625.17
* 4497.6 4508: 4498.09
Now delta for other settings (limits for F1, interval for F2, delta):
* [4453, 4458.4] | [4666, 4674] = 8.4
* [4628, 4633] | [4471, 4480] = 9.0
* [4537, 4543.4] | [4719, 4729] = 10.0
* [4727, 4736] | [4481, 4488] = 8.8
